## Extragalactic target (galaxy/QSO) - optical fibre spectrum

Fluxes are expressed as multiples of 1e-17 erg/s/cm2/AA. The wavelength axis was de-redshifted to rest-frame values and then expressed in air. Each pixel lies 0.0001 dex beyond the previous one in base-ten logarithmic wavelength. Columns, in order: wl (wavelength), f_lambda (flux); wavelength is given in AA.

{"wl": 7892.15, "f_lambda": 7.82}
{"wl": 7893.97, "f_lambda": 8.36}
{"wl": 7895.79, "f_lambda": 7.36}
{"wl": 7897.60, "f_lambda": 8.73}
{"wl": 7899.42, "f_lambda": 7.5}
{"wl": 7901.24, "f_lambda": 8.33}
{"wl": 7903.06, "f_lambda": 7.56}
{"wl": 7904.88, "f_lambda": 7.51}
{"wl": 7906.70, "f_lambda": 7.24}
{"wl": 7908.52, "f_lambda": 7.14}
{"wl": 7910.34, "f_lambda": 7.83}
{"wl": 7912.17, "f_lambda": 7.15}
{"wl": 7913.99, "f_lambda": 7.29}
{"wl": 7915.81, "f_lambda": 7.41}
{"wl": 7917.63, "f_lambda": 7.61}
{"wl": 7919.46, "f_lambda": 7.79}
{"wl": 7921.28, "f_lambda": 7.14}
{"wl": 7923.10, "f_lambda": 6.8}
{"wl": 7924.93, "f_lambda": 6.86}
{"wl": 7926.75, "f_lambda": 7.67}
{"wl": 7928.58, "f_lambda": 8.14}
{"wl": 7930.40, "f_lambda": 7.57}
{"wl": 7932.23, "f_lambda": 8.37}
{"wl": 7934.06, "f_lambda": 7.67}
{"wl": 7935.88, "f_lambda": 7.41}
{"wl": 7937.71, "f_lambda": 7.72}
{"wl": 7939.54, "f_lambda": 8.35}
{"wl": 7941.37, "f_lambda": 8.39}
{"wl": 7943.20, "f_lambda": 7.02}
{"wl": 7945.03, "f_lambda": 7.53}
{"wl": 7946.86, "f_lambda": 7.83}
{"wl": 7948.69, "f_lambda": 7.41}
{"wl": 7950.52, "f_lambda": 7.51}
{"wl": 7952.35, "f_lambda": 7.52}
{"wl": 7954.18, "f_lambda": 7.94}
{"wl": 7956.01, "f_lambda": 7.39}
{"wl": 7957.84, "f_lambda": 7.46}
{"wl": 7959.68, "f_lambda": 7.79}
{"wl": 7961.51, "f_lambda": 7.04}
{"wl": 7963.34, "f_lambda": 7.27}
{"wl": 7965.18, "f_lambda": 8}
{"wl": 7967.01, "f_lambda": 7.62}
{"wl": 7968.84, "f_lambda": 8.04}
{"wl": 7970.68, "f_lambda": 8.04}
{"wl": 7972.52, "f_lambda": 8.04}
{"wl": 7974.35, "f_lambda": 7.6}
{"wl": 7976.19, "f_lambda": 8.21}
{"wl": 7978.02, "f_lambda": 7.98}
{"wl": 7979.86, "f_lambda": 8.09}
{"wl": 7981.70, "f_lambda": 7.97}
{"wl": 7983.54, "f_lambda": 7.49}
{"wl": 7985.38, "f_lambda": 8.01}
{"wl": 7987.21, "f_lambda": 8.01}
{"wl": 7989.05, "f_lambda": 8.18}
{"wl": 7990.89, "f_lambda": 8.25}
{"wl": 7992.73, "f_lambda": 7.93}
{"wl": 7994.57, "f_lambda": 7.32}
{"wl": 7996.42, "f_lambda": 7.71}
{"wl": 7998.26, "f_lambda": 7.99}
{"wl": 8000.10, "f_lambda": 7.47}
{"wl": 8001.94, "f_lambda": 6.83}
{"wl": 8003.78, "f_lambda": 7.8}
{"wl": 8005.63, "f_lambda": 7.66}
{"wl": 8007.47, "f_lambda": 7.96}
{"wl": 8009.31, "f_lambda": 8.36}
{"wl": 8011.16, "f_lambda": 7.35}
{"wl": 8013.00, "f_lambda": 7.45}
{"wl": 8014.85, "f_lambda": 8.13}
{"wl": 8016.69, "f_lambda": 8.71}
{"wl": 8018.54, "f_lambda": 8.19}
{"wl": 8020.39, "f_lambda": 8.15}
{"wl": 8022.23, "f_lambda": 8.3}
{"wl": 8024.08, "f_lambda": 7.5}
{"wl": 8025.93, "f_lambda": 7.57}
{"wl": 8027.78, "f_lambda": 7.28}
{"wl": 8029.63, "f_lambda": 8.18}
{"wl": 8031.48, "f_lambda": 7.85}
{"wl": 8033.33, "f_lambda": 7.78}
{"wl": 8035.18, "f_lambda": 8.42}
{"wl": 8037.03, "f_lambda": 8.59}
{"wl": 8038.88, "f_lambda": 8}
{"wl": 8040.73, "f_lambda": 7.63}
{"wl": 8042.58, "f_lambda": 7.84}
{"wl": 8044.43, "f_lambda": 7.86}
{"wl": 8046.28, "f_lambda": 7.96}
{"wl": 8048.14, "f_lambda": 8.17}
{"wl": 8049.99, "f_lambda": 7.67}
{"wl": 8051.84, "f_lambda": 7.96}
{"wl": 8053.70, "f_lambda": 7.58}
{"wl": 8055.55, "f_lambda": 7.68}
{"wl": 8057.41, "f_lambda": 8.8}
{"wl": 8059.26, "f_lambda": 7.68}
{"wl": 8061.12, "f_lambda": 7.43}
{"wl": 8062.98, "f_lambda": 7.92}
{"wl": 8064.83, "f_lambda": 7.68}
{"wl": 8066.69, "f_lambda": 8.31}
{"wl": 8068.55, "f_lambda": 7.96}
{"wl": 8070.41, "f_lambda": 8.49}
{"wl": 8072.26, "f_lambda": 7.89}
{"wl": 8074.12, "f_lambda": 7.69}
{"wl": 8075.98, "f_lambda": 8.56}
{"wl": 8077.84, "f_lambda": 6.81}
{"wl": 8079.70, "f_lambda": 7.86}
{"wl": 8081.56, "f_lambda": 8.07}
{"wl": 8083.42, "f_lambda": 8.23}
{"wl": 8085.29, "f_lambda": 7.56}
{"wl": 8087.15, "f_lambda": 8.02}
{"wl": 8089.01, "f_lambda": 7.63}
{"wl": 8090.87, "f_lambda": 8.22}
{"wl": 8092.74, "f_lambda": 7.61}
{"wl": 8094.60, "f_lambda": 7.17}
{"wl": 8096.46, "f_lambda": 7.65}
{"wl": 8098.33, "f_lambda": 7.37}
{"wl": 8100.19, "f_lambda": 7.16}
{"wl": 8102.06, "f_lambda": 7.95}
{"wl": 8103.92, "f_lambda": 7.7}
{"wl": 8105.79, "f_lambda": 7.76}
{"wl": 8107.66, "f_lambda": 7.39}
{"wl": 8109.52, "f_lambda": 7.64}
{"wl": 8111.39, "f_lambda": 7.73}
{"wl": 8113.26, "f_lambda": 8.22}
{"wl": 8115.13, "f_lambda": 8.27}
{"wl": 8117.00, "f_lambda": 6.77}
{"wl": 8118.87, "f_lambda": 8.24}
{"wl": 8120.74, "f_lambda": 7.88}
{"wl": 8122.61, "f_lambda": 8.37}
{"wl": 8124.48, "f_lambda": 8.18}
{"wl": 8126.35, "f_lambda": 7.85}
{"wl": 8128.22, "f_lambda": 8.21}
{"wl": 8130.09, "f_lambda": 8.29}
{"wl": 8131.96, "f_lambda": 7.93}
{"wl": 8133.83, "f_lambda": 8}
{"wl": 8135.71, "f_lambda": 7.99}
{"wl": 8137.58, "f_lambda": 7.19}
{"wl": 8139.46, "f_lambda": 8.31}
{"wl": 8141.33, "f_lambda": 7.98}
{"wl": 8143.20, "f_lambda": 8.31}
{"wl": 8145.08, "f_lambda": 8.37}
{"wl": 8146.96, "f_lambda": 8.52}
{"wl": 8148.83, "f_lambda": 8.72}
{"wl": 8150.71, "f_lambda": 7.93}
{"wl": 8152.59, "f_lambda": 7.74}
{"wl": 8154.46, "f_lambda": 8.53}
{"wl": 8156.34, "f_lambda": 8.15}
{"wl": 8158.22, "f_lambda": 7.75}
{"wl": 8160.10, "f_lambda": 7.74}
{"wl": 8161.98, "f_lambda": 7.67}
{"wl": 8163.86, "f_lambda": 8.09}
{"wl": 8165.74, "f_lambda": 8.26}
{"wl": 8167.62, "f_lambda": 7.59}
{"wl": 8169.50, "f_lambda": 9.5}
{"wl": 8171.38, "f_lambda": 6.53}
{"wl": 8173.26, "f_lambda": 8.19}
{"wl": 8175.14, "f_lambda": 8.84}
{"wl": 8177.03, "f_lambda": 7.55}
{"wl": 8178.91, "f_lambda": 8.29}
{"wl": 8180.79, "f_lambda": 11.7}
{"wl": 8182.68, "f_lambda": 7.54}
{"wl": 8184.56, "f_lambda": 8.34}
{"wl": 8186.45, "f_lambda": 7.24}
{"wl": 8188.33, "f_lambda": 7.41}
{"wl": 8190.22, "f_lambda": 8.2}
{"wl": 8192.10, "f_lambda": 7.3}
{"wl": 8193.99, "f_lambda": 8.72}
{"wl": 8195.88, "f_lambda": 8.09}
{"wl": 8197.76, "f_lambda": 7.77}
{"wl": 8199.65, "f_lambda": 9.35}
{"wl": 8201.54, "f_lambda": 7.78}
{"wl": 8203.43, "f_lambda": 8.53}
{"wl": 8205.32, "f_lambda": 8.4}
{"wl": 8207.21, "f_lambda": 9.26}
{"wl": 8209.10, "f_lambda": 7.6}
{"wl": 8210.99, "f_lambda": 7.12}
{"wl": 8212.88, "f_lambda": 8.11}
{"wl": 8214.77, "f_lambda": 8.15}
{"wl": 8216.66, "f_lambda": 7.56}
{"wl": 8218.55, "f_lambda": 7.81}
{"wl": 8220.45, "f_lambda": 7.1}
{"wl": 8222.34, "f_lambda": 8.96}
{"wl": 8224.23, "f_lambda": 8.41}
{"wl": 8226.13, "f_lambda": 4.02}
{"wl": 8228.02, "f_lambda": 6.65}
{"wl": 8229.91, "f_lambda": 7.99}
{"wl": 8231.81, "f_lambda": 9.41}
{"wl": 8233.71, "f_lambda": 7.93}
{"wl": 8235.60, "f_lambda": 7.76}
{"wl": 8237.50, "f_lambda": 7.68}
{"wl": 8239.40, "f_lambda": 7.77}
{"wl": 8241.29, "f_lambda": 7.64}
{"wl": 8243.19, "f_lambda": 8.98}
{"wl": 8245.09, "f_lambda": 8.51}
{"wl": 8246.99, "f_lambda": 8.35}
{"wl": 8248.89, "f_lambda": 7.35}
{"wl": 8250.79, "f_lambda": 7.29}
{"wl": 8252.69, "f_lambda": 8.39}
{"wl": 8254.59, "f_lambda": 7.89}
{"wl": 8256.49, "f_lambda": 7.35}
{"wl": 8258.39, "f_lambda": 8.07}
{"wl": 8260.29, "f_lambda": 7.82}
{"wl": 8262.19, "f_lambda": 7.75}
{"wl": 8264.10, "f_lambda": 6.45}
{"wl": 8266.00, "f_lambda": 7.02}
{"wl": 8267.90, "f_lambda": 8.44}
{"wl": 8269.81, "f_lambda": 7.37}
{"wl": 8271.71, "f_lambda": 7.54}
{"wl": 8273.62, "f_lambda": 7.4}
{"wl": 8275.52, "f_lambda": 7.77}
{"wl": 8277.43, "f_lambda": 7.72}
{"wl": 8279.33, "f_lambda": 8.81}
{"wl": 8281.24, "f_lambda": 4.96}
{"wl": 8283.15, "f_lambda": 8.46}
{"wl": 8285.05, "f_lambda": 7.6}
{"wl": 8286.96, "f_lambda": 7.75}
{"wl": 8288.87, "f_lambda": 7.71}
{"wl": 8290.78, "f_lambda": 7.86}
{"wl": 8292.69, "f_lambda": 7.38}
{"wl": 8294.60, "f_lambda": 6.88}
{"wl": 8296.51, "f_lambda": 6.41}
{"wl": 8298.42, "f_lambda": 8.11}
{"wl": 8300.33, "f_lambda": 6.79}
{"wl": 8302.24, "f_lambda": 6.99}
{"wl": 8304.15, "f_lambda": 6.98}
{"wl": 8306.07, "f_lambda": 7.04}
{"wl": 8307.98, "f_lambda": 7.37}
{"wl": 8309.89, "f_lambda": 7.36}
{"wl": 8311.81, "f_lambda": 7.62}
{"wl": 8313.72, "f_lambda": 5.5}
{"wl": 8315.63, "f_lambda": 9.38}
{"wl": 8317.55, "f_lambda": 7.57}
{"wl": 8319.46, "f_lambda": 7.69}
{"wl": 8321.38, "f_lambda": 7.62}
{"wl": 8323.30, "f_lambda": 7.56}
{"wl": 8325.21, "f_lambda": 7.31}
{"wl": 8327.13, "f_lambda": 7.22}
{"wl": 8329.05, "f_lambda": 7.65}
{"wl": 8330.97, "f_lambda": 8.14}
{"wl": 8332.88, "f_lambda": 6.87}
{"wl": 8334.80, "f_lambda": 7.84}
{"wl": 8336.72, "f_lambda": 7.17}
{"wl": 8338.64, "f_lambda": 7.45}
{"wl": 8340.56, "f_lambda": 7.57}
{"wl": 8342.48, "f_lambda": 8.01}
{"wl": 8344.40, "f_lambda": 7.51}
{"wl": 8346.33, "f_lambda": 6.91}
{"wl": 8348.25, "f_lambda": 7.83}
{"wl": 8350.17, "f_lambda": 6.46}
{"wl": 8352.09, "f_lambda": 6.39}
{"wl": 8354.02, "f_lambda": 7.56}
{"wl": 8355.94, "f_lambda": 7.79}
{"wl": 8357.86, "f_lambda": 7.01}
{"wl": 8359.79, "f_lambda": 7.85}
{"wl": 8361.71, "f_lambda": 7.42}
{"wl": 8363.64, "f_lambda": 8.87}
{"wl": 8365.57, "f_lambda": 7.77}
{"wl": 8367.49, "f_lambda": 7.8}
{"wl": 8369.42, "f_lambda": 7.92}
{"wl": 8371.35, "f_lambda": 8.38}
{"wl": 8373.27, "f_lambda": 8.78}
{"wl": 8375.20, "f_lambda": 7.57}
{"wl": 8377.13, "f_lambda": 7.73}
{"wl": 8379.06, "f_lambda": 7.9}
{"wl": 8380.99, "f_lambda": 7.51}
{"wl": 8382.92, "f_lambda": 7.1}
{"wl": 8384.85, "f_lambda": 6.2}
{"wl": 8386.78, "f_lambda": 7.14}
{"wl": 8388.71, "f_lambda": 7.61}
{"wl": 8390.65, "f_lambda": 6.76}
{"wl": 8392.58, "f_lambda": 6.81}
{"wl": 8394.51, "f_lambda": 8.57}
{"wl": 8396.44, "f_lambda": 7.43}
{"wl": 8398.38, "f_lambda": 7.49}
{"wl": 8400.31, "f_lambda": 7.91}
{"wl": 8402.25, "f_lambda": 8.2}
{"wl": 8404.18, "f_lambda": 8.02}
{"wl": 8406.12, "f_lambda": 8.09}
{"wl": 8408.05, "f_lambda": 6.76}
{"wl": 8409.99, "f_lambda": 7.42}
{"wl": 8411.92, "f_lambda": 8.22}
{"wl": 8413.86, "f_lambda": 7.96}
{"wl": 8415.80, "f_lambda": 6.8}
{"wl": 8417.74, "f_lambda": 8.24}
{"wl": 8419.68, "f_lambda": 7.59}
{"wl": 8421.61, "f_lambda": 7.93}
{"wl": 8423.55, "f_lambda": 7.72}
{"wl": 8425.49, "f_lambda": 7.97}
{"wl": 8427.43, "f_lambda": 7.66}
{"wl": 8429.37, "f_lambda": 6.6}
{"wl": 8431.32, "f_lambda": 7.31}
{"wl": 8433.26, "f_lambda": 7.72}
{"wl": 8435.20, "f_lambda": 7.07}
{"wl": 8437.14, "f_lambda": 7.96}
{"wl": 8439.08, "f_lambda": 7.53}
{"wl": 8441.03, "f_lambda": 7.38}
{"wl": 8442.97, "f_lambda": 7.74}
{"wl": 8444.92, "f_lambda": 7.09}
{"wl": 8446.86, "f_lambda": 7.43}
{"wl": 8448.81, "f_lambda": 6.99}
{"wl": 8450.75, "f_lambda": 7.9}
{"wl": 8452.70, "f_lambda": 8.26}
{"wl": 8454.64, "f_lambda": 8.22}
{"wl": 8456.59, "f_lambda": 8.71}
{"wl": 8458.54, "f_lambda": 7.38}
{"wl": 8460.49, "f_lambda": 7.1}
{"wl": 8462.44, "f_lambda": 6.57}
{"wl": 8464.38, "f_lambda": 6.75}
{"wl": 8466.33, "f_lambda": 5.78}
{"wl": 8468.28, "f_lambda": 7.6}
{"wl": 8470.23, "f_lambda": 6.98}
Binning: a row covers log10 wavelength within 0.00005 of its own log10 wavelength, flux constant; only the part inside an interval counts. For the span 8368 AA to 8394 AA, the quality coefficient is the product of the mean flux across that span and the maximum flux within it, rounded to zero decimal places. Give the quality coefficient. 66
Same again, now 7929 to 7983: 65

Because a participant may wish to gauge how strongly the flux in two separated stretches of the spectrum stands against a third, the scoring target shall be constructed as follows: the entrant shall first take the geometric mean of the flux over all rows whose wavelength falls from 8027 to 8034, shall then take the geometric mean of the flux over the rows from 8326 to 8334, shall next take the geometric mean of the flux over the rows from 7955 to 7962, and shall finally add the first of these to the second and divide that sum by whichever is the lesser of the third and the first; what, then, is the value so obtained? 2.05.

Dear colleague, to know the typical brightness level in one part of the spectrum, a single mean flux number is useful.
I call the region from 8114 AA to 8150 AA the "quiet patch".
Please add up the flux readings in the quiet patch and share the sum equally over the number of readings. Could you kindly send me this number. 8.1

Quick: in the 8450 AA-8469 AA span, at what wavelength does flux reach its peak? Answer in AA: 8456.59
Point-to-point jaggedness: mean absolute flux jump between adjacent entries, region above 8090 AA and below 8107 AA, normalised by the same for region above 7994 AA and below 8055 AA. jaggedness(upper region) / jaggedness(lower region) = 1.0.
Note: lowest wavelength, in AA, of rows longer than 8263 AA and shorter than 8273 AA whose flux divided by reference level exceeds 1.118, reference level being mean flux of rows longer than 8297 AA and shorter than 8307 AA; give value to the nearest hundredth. 8267.90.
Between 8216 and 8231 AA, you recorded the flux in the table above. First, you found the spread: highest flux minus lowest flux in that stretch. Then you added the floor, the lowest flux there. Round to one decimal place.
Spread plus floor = 9.0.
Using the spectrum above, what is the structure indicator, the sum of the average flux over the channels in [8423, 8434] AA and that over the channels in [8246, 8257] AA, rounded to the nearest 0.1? 15.3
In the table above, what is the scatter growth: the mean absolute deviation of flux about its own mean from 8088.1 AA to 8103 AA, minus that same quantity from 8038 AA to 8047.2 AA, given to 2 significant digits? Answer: 0.17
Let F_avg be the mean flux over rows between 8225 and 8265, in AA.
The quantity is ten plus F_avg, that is 17.7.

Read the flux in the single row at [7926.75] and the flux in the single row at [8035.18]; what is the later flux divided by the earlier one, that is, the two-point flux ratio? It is 1.10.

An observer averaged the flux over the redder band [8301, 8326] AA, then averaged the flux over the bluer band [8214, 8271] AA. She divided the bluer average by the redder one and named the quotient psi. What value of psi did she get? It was 1.05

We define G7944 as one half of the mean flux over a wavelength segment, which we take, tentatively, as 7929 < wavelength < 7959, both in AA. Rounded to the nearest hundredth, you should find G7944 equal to 3.85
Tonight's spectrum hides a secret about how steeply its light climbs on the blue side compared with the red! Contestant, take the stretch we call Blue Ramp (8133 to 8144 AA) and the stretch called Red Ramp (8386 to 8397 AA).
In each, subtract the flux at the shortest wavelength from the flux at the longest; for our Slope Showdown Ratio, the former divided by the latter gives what 1.1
